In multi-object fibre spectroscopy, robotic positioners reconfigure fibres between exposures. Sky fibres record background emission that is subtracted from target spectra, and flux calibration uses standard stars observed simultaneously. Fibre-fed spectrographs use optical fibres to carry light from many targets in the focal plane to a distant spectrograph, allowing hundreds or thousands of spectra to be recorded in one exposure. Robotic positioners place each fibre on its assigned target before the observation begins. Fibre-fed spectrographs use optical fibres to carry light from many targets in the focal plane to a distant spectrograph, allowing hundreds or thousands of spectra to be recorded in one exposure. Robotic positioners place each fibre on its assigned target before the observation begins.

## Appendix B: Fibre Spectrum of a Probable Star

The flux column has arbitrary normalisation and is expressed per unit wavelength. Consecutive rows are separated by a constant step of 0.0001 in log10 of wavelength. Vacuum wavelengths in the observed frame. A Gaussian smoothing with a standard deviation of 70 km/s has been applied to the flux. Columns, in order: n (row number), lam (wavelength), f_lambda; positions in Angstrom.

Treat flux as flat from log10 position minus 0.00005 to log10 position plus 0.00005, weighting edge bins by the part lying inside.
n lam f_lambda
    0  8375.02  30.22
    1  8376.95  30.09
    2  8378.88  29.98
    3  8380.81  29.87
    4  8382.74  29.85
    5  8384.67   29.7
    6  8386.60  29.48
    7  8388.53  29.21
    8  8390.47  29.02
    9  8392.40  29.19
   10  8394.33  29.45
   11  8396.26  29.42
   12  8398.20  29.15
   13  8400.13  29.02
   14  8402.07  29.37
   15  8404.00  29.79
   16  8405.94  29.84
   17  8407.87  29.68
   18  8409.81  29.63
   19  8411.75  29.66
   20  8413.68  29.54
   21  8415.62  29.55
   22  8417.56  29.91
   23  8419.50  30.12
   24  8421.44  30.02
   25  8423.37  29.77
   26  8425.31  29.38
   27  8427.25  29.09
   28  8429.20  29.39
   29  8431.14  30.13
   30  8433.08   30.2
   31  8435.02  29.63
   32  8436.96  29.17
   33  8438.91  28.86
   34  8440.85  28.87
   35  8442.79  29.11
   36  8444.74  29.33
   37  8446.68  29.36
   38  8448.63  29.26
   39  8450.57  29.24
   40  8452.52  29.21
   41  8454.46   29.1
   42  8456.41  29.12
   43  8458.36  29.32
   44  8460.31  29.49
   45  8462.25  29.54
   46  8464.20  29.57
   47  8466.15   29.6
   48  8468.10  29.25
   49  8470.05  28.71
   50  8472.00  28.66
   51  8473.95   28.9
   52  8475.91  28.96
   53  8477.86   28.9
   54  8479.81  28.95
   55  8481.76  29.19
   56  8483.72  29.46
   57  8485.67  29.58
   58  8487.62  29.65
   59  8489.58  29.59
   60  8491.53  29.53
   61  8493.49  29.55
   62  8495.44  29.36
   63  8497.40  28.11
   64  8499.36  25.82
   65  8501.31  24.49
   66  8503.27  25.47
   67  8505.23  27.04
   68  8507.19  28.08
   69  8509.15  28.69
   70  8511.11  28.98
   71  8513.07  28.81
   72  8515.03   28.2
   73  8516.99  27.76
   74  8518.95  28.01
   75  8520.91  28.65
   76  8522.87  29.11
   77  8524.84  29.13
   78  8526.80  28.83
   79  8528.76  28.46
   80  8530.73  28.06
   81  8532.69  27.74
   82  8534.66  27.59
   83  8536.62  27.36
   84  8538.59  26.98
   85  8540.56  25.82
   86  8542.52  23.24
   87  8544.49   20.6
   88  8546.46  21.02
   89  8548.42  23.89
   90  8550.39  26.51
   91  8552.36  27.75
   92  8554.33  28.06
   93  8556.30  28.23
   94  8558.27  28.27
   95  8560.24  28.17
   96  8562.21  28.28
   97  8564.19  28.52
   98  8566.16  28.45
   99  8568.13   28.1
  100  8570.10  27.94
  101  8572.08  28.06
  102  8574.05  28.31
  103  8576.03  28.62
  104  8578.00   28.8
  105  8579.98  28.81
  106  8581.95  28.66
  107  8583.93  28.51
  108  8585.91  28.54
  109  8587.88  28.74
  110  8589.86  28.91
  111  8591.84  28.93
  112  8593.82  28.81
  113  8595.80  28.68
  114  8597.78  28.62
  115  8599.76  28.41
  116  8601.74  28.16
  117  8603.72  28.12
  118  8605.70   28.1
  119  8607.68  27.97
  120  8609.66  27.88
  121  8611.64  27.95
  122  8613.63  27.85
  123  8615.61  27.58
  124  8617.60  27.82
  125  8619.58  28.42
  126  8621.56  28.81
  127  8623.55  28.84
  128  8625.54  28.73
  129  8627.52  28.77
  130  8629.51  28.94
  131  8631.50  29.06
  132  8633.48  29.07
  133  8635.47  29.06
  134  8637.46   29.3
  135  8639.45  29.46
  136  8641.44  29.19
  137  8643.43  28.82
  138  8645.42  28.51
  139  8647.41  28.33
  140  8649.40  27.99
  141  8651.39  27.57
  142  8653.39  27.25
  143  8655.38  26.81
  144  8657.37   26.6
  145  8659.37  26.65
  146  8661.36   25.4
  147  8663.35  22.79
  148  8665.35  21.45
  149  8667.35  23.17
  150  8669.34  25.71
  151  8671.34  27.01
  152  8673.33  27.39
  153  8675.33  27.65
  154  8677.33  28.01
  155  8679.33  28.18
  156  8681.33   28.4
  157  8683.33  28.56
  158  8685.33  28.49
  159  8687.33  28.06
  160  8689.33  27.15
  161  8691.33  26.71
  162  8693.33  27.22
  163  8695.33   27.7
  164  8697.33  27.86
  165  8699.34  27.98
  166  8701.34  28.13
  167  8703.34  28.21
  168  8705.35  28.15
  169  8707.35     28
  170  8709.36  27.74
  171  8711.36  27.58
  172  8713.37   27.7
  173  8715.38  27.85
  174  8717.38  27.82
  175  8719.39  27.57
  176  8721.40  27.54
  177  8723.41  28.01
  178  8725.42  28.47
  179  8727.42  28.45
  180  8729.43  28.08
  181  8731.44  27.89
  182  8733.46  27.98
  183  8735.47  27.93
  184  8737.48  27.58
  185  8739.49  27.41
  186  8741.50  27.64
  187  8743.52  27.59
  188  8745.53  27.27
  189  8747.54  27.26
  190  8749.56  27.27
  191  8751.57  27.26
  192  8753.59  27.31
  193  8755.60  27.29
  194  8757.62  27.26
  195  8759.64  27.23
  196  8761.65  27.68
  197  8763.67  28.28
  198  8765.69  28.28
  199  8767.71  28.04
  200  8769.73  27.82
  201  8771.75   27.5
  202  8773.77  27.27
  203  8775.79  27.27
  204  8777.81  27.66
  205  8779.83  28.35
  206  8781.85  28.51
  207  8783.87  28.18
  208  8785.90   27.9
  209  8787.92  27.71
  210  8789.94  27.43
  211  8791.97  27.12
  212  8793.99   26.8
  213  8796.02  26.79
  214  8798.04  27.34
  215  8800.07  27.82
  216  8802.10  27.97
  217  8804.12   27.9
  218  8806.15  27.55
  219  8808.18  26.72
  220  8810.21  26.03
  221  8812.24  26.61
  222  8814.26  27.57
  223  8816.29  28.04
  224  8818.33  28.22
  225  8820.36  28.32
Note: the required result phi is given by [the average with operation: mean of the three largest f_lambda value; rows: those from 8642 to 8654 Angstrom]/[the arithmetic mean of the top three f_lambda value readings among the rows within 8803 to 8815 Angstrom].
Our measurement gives 1.03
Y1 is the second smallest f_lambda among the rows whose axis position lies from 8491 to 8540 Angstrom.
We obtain 25.47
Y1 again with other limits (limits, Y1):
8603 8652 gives 27.58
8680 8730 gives 27.15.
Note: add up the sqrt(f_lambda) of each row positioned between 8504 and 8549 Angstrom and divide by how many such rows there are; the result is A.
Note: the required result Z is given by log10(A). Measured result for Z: 0.716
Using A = 5.19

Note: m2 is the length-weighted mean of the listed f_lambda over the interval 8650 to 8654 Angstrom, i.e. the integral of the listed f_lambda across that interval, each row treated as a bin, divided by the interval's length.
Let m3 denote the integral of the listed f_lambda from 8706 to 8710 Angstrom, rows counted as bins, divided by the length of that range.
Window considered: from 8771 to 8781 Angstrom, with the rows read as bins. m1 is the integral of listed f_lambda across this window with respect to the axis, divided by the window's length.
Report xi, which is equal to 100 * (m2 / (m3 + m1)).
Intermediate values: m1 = 27.6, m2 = 27.4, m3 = 27.9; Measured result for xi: 49.4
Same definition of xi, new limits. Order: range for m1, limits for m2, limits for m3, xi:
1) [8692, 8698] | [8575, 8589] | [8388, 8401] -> 50.5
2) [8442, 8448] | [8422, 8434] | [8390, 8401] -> 50.8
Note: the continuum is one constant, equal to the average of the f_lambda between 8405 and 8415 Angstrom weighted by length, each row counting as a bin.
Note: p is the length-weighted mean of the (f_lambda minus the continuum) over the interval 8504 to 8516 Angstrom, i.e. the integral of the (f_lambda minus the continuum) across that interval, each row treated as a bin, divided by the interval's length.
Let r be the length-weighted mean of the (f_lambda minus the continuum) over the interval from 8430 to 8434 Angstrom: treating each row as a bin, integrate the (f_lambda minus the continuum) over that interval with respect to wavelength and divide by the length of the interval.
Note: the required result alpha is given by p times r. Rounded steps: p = -1.4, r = 0.5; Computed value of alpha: -0.7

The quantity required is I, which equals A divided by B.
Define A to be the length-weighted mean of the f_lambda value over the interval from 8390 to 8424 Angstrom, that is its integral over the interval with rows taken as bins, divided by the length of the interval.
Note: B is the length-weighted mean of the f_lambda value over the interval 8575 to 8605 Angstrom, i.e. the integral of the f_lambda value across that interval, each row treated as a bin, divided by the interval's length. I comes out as 1.03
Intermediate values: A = 29.6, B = 28.6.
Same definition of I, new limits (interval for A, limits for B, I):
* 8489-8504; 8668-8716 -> 1.00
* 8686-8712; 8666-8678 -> 1.06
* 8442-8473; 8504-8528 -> 1.03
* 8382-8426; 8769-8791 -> 1.06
